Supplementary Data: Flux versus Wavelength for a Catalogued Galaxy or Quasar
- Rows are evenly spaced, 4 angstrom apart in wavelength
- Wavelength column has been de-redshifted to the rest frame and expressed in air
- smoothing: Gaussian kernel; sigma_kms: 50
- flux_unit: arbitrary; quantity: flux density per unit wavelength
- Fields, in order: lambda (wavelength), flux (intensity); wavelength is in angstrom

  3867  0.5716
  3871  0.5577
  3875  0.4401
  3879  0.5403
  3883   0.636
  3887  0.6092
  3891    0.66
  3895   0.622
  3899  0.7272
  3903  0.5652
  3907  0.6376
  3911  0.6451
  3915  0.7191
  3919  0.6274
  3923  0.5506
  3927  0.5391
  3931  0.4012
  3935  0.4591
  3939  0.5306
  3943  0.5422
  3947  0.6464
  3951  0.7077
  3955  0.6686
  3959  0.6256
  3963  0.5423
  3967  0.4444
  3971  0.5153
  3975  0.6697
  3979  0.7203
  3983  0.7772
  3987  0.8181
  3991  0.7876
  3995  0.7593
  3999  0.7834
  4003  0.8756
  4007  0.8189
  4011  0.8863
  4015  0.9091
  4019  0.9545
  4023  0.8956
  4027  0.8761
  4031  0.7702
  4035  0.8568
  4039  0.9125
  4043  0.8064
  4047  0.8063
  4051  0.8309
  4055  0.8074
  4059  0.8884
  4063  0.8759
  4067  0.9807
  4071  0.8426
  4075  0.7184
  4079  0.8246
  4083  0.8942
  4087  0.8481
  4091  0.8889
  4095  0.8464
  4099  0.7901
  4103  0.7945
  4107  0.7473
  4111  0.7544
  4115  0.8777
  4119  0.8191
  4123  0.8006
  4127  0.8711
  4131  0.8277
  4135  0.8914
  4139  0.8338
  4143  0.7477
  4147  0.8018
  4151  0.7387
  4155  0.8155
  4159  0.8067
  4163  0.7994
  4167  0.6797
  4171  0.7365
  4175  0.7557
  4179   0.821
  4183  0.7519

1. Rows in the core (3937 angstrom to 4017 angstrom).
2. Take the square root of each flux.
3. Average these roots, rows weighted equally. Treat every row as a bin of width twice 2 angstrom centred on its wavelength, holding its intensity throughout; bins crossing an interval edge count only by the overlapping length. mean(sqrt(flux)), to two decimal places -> 0.83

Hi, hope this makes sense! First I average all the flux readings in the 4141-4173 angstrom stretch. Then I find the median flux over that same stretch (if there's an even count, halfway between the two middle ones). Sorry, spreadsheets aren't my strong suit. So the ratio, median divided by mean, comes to 1.01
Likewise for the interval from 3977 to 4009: 0.99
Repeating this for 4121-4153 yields 1.00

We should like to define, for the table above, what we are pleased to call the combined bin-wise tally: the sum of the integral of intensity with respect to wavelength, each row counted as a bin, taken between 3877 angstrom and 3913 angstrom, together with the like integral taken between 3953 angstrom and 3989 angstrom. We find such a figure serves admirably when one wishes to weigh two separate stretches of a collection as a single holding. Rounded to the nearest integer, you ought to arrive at 46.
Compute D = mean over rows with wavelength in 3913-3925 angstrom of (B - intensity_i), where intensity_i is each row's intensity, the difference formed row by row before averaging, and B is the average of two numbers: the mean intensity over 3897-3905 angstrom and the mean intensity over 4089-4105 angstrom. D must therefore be 0.11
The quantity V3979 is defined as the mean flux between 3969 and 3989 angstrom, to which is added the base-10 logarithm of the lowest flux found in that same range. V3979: 0.4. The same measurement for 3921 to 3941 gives 0.1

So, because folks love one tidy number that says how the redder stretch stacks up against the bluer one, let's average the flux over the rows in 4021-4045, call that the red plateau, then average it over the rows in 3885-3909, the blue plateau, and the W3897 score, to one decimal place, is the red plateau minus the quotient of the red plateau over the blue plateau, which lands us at -0.5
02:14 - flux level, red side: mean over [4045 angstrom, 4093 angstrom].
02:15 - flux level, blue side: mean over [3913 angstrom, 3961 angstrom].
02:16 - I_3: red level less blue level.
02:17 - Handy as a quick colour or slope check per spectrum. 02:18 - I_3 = 0.27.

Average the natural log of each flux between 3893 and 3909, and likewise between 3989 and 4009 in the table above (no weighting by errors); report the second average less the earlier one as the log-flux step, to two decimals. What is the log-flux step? 0.24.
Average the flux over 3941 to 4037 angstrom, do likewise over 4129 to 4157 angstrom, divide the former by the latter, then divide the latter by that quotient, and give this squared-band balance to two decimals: 0.88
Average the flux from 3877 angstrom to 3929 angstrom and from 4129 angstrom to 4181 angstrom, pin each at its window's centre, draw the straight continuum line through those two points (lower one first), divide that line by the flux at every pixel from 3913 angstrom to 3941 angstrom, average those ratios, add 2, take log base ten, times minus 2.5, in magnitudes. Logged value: -1.26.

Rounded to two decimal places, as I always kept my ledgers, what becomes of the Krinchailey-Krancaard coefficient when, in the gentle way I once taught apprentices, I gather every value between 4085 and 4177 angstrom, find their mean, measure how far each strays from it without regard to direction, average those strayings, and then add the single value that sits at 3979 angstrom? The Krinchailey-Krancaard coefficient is 0.76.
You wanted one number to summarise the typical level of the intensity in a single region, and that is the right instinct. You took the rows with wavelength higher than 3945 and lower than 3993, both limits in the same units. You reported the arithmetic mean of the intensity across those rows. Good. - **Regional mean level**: 0.66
